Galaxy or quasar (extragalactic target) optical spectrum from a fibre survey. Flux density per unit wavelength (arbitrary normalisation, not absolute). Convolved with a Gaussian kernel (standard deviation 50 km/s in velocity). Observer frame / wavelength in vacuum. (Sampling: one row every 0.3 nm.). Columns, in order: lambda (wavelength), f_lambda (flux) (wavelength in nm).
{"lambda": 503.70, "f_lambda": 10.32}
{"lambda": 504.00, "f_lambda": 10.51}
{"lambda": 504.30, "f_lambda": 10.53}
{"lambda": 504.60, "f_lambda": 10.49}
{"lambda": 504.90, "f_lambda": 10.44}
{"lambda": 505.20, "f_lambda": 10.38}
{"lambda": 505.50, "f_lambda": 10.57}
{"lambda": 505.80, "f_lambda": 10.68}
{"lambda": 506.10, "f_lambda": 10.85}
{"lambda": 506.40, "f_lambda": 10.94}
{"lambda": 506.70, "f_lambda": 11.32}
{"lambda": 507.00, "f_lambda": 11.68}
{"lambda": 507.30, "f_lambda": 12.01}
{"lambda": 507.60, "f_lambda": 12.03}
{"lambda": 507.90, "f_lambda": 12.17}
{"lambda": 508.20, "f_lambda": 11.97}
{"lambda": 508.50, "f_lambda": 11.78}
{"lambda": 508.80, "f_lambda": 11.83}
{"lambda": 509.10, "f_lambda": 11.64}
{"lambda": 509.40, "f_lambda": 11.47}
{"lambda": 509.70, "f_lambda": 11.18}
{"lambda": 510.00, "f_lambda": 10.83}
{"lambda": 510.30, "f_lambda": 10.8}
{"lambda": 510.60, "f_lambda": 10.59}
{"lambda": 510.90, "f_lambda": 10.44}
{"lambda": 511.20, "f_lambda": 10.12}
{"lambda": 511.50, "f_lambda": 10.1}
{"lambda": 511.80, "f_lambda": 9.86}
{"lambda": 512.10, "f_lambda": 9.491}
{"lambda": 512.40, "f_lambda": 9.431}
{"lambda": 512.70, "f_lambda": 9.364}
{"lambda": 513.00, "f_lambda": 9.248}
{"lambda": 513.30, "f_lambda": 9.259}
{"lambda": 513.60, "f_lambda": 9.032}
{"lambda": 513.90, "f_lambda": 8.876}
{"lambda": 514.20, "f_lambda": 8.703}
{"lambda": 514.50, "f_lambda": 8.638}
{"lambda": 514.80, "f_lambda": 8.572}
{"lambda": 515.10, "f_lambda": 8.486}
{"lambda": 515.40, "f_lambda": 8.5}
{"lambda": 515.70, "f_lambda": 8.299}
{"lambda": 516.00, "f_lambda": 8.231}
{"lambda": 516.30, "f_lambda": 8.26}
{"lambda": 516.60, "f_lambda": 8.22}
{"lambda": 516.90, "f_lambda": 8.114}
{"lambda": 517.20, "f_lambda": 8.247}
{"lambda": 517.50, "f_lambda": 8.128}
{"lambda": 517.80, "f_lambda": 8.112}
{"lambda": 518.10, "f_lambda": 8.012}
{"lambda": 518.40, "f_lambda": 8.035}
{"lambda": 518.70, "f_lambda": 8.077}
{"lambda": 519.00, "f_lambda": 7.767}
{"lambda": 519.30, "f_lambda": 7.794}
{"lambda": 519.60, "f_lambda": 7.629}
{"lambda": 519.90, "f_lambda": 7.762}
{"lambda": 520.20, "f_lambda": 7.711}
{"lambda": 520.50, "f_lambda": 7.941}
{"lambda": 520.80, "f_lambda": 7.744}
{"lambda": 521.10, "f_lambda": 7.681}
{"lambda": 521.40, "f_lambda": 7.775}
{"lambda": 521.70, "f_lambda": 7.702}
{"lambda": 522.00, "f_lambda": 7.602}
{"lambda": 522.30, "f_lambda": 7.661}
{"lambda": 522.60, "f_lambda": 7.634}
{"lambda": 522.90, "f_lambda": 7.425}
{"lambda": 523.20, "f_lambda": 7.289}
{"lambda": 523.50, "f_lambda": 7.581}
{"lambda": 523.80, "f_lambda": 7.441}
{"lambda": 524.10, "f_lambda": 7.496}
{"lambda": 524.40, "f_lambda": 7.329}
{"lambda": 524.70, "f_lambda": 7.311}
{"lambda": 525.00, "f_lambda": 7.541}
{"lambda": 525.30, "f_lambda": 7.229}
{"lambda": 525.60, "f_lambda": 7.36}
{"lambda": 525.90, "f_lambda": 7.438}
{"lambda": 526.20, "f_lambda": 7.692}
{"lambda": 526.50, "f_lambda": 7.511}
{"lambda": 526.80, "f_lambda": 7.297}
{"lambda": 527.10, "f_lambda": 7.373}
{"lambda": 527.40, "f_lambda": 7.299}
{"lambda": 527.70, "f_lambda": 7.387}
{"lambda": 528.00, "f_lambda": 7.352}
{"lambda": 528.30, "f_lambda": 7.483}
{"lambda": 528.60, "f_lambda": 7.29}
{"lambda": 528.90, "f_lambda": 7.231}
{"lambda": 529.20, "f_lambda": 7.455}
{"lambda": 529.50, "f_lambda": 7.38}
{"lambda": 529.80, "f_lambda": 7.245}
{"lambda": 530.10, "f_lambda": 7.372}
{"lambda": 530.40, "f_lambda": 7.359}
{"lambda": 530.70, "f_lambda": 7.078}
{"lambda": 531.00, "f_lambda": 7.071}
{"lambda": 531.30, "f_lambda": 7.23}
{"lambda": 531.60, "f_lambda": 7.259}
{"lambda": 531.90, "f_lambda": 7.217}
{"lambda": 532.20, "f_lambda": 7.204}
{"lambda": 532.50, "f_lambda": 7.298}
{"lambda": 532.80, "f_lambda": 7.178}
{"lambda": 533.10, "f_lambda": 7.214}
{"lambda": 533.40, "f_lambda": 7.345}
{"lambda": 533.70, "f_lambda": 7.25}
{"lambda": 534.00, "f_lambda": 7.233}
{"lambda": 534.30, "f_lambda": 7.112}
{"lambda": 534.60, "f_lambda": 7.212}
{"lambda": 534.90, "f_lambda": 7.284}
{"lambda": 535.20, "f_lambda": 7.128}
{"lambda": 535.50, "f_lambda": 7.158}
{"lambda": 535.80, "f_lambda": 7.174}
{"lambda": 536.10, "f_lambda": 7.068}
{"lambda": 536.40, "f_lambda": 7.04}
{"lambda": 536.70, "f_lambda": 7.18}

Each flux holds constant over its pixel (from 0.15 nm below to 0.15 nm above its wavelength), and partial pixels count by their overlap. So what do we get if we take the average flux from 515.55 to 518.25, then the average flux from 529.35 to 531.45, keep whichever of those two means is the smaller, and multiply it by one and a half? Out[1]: 10.9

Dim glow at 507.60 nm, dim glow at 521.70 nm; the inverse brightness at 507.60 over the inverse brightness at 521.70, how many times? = 0.64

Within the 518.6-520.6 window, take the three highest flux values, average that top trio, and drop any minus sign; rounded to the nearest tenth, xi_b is 7.9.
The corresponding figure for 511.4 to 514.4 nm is 9.8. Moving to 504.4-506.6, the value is 10.8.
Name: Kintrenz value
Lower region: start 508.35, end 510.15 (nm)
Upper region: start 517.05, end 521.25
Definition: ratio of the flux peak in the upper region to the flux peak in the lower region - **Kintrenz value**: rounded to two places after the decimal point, 0.70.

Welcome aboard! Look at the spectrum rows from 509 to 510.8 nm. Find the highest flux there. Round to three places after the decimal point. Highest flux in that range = 11.640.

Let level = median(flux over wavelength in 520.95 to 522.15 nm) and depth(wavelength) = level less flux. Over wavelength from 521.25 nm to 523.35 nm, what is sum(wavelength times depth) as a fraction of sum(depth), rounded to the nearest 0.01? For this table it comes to 523.09 nm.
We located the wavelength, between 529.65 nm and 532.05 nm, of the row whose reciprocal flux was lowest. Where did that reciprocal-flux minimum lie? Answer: 530.10 nm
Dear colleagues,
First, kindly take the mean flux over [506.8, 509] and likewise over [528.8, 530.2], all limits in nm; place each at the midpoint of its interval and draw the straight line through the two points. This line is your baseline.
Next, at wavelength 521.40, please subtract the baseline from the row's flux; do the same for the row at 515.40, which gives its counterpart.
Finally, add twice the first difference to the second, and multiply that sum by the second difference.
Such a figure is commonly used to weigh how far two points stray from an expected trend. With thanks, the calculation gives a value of 8.0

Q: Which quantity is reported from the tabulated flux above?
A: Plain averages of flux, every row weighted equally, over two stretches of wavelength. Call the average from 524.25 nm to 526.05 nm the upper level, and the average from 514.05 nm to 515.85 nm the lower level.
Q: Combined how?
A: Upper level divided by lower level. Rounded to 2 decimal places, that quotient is 0.86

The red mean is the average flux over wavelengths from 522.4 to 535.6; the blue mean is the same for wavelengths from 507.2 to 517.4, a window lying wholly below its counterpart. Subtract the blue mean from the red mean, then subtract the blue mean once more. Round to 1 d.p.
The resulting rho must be -12.4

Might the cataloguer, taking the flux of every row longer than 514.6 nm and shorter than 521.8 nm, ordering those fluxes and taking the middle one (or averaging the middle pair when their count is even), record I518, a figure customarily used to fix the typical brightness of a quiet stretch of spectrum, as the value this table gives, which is 8.1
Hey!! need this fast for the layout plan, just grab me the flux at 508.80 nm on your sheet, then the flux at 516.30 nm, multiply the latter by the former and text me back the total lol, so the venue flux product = 97.7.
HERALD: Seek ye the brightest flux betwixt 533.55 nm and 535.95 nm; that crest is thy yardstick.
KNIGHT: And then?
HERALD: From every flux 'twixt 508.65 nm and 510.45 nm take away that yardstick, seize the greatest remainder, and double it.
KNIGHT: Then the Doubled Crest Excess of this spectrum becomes 9.1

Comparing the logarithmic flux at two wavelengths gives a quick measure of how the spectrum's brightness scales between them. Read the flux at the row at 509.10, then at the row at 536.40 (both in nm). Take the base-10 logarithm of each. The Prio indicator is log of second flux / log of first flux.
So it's 0.80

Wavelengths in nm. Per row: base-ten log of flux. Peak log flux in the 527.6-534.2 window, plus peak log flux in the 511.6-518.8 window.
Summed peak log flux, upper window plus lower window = 1.87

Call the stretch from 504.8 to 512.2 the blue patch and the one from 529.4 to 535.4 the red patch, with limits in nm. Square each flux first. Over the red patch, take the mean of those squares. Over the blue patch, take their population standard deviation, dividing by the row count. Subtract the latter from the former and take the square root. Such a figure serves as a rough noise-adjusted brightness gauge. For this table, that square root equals 6.0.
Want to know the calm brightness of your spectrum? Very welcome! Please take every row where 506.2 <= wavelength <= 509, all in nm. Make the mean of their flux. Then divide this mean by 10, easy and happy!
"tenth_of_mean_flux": 1.17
